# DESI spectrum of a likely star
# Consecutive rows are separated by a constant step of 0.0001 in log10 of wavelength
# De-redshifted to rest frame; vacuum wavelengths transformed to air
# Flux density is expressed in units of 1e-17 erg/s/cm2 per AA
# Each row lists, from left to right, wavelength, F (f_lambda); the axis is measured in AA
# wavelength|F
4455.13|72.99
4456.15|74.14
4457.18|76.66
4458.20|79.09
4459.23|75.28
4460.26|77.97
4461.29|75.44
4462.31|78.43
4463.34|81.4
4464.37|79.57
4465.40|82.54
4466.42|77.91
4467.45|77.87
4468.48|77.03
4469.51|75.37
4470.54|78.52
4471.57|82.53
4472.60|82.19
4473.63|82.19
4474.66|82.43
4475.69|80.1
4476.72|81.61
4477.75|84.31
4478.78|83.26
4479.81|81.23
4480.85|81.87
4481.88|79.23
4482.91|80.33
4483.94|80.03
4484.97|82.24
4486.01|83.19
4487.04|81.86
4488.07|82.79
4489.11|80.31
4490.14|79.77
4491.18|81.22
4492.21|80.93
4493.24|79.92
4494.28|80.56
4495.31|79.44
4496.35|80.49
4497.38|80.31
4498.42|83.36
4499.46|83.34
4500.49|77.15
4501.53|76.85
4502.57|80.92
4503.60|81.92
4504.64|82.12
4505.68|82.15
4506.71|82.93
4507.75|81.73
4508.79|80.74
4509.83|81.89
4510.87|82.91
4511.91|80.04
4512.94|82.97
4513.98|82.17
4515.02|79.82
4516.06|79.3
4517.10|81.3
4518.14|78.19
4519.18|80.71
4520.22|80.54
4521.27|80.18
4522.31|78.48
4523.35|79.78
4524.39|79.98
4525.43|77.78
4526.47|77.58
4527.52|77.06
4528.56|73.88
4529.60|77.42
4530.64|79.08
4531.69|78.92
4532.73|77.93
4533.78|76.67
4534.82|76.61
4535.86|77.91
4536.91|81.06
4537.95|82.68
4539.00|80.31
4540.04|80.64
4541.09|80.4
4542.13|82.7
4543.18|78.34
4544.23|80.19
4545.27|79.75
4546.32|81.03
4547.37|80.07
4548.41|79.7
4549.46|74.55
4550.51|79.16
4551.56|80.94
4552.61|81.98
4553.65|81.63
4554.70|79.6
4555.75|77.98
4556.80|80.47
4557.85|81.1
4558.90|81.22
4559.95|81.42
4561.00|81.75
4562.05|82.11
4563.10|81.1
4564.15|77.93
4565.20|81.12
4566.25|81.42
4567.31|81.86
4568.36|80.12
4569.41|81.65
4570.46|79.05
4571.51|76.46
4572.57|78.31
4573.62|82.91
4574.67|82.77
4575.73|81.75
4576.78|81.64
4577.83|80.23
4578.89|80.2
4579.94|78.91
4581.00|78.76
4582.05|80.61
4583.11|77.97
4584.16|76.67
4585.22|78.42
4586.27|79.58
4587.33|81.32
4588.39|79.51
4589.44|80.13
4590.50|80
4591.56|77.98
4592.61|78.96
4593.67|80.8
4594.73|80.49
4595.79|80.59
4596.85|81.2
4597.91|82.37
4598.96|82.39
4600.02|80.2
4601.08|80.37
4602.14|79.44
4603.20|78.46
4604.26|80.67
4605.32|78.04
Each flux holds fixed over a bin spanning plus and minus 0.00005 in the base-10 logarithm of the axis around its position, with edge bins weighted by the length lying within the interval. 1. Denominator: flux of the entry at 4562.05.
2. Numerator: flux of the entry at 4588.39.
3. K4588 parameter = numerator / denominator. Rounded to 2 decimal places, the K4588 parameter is 0.97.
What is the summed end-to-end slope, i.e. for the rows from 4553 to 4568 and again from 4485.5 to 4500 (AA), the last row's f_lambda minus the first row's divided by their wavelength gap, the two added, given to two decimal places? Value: 0.03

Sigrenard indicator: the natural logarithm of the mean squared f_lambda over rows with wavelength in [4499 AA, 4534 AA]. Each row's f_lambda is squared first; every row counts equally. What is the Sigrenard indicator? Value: 8.76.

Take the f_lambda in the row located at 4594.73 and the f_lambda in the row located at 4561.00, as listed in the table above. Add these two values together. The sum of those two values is 162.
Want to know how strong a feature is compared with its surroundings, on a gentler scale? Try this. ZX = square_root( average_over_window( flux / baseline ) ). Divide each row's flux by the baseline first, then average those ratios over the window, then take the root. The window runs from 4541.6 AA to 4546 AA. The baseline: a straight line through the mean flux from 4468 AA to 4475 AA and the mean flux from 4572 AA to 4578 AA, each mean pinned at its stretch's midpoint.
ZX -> 1.00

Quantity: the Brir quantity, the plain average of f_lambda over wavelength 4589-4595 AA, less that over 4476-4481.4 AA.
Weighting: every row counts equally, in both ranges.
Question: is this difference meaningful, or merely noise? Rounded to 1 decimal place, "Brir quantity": -2.7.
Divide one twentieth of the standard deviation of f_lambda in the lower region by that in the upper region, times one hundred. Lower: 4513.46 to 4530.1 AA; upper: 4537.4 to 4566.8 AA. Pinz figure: 5.9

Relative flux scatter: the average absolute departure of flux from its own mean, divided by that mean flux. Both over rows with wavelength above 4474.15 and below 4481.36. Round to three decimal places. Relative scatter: 0.013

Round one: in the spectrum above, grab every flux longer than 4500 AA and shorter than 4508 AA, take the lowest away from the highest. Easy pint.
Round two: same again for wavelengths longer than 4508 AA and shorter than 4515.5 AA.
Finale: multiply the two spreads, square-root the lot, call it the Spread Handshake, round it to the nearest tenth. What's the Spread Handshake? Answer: 4.4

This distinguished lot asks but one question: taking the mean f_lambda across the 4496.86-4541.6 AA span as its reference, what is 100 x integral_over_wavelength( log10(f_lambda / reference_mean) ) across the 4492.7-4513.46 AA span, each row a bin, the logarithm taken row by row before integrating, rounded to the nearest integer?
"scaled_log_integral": 13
